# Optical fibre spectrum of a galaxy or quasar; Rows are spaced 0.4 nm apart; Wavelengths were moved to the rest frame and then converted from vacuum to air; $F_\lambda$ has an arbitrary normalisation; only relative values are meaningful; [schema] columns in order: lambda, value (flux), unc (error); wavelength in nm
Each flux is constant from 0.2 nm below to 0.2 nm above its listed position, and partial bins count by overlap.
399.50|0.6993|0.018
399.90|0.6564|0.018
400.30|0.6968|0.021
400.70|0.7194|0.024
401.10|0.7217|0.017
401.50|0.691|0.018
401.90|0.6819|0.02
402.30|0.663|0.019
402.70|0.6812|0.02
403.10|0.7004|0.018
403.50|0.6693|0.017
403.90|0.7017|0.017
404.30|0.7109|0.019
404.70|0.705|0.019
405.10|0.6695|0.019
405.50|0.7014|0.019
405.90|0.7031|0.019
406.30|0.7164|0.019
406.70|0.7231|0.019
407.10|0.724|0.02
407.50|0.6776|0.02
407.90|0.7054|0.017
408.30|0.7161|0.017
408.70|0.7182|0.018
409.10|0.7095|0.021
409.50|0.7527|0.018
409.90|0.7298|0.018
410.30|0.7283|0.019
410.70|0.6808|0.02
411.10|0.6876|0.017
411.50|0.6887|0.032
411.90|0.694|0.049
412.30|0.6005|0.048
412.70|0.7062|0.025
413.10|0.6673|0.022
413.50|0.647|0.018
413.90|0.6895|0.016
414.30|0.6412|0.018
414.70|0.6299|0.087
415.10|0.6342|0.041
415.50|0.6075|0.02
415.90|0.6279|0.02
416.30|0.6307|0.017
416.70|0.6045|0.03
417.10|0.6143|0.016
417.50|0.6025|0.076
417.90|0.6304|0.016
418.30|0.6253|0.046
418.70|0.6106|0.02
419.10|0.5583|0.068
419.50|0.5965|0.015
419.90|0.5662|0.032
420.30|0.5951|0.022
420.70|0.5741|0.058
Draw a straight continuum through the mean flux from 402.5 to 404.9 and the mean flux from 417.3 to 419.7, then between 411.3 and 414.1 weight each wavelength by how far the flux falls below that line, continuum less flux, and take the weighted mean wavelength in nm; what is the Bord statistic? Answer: 412.78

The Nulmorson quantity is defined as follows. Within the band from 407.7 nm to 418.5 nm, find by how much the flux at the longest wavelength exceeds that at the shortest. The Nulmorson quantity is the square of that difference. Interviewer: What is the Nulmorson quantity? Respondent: 0.0064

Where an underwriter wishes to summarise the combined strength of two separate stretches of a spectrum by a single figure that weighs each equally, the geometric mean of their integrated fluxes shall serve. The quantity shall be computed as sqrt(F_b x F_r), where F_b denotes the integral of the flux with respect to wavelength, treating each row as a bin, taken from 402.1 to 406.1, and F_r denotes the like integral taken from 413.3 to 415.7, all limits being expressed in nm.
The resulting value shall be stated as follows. 2.06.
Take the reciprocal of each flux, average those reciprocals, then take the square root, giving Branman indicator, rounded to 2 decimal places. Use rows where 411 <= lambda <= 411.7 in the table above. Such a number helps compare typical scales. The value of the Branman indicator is 1.21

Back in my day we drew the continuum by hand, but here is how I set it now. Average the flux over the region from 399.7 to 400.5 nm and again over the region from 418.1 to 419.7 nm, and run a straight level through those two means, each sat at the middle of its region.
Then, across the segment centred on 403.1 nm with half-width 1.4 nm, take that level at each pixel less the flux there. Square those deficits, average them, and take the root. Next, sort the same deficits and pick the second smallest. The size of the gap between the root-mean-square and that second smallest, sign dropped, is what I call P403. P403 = 0.07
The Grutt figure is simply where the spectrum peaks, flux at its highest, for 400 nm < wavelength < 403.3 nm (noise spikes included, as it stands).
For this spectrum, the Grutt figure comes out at 401.10 nm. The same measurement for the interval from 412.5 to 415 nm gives 412.70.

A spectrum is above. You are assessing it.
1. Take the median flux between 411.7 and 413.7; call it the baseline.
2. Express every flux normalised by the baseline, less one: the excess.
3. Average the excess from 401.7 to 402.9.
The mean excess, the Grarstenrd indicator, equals 0.012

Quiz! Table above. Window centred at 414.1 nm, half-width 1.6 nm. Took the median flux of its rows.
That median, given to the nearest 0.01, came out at 0.64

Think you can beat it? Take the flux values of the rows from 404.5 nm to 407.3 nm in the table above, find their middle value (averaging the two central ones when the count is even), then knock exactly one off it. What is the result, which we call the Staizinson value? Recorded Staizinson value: -0.295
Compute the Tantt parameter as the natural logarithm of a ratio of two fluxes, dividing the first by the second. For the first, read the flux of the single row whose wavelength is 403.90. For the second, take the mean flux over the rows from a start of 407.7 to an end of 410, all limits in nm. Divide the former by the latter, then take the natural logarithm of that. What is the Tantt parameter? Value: -0.028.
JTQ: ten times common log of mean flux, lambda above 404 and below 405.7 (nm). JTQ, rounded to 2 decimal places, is -1.57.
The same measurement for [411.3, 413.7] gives -1.76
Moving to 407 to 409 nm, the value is -1.50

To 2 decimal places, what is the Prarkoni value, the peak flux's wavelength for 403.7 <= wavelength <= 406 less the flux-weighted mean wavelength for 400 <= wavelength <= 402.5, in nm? 3.01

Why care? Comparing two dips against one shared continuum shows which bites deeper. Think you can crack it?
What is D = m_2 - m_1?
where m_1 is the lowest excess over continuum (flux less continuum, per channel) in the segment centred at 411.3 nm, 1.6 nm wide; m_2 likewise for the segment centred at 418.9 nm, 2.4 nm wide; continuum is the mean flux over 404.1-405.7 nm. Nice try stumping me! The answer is -0.12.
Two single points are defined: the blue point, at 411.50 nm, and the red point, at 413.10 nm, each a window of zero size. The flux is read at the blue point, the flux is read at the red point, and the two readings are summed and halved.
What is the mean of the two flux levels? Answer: 0.678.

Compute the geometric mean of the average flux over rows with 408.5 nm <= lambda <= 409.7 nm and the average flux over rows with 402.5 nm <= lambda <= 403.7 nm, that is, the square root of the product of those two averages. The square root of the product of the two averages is 0.705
